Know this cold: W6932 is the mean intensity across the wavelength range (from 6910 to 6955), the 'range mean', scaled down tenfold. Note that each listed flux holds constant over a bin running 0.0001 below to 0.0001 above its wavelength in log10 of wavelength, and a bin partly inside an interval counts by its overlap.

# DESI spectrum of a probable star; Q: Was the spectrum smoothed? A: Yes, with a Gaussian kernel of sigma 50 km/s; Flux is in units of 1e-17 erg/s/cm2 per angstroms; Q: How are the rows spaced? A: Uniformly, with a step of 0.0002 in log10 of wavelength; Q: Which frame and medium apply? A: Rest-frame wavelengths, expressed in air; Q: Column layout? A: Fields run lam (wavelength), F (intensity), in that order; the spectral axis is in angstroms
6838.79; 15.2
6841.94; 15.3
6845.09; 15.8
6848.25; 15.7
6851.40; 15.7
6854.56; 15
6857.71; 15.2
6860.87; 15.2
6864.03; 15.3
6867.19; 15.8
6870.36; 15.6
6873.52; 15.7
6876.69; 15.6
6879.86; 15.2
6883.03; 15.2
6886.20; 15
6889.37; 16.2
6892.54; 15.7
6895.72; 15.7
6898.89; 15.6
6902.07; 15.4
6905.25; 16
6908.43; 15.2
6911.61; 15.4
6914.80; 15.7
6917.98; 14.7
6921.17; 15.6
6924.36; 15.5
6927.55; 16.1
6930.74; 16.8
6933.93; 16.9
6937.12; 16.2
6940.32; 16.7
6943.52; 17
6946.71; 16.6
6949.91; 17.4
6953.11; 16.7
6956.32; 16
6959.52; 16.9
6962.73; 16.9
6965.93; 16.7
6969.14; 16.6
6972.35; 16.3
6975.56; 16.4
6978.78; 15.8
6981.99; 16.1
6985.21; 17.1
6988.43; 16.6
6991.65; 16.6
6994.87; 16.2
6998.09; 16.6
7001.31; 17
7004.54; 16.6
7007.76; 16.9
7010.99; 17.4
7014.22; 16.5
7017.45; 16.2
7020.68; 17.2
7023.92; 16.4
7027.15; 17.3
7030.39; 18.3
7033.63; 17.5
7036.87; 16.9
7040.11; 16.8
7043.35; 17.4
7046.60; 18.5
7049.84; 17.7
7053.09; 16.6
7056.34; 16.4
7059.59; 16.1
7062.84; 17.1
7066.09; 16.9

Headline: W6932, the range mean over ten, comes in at 1.62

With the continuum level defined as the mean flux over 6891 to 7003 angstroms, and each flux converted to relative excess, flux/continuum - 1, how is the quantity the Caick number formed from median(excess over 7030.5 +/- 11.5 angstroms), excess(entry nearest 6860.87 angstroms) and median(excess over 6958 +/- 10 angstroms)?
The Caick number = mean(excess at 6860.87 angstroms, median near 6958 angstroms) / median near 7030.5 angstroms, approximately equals -0.26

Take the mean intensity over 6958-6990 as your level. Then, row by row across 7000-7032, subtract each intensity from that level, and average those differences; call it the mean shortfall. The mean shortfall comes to -0.4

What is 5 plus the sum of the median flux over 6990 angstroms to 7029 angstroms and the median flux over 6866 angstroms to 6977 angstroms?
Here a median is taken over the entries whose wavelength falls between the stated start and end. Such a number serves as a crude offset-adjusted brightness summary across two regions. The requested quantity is 37.6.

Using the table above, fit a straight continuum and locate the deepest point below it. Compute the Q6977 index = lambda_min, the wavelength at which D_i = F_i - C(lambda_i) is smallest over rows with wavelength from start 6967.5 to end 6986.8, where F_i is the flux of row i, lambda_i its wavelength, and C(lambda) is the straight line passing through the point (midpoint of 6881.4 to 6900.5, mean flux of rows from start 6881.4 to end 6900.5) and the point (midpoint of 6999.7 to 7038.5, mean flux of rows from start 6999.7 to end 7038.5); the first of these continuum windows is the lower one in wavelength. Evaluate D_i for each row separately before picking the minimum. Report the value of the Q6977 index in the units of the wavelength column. 6978.78 angstroms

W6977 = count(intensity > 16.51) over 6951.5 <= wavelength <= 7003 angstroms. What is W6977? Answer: 10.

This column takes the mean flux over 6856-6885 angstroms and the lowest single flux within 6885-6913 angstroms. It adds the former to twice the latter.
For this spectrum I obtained 45.4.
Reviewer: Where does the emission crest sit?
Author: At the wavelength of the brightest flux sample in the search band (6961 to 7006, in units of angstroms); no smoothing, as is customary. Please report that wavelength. 6985.21 angstroms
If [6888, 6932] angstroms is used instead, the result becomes 6930.74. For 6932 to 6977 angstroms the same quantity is 6949.91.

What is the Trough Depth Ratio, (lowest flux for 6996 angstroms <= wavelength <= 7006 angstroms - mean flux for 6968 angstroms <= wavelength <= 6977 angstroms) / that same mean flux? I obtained 0.010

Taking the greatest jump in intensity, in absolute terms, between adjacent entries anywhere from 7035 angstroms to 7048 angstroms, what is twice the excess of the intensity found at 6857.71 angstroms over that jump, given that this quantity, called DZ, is 28.2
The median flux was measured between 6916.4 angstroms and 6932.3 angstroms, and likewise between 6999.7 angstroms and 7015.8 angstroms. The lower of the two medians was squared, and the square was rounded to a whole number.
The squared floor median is 243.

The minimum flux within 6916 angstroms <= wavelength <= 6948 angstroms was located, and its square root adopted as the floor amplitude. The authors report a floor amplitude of 3.834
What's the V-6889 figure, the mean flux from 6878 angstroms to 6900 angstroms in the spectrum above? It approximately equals 15.5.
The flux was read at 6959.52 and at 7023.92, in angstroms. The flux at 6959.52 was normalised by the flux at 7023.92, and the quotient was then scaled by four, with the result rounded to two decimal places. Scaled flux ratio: 4.12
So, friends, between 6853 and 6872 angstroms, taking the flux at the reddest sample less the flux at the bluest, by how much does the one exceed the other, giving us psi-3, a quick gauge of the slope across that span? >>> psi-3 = 0.6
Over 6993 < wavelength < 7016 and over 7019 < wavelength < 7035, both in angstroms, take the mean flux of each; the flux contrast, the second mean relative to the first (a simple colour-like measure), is 1.04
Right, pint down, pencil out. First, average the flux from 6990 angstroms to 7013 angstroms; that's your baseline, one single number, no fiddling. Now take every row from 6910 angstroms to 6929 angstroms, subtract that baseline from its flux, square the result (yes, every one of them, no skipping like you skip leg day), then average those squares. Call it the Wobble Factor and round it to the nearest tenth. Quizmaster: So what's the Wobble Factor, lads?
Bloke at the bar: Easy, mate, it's 1.8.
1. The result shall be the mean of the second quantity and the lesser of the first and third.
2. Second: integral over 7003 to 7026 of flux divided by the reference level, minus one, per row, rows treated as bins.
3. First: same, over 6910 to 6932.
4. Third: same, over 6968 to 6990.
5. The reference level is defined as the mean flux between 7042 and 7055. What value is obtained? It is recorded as -1.7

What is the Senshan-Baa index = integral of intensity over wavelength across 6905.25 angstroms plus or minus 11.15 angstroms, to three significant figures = 347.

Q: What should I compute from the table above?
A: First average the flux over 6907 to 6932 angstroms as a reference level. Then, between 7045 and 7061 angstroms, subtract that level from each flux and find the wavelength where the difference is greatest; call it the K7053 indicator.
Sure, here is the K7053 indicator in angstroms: 7046.60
